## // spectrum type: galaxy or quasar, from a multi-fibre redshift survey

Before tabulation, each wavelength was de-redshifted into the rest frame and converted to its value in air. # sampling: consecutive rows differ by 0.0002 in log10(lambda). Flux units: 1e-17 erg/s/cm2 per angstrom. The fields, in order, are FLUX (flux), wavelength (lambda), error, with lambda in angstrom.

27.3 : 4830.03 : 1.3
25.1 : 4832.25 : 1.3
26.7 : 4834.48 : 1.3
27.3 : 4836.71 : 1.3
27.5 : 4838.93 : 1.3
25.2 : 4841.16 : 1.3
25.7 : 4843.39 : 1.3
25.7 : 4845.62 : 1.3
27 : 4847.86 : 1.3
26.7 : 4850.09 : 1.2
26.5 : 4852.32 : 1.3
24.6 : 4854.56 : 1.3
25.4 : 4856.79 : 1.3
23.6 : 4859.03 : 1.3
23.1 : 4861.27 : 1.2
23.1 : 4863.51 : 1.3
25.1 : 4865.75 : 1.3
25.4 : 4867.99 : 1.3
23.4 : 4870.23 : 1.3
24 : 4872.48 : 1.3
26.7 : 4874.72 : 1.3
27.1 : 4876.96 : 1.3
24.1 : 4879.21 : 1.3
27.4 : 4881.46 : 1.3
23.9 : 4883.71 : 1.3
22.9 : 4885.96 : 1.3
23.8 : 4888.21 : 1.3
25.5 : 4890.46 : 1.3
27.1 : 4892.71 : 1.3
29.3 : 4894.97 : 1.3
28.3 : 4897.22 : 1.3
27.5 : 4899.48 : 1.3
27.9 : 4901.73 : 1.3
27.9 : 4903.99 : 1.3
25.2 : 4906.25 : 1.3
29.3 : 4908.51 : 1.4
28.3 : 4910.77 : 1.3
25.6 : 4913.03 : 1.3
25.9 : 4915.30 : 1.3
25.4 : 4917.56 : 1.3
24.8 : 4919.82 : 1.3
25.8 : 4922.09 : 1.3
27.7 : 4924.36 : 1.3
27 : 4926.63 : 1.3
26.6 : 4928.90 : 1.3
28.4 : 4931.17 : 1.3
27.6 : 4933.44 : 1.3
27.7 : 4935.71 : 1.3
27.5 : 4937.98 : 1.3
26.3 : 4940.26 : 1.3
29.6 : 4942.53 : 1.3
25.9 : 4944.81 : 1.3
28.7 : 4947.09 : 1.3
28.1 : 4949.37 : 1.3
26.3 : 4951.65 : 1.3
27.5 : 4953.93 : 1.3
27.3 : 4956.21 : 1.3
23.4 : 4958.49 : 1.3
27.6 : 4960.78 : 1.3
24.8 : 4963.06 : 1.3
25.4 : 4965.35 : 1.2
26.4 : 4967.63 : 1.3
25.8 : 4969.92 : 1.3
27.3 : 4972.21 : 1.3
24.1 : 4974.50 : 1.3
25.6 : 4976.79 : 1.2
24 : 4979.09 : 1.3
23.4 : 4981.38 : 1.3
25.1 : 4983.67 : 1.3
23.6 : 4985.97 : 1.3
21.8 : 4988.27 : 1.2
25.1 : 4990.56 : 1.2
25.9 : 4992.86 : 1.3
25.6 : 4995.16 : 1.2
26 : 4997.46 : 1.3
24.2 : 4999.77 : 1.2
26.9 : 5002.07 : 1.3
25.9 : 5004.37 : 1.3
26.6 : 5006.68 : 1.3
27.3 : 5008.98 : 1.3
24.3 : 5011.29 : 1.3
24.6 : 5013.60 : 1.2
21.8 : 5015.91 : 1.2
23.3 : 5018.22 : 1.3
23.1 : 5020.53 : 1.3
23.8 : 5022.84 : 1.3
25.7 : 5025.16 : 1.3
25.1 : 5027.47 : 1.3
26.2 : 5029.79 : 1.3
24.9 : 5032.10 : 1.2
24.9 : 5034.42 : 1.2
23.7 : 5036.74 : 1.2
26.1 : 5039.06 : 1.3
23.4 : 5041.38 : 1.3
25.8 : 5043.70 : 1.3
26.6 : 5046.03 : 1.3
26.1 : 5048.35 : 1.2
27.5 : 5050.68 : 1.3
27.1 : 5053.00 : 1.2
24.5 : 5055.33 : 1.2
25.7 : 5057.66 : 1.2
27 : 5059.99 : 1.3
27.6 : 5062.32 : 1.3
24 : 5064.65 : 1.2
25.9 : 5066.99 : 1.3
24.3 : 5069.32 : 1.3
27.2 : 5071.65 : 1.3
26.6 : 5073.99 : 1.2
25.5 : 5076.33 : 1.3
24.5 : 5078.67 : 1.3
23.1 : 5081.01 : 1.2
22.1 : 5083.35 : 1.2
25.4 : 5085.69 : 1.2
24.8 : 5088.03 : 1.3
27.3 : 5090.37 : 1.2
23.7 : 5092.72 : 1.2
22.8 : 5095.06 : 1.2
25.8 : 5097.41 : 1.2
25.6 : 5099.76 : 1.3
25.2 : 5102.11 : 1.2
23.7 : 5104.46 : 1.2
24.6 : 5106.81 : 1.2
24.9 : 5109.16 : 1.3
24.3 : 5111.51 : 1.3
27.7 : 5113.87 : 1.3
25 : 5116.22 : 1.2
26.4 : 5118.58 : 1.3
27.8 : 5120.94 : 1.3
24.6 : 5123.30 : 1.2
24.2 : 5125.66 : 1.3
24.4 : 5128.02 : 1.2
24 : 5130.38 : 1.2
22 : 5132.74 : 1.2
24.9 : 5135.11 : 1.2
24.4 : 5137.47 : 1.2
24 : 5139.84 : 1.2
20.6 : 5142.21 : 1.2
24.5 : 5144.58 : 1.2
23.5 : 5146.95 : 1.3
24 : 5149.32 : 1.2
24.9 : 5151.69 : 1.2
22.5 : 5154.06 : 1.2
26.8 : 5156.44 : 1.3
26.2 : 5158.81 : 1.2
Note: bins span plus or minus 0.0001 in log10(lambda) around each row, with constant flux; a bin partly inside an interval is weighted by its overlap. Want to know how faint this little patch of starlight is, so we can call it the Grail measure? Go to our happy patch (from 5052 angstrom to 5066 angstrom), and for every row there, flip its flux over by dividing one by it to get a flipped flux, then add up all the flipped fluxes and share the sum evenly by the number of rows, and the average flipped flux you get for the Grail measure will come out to 0.0386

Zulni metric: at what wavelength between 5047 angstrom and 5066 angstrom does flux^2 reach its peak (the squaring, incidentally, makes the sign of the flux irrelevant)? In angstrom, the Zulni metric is 5062.32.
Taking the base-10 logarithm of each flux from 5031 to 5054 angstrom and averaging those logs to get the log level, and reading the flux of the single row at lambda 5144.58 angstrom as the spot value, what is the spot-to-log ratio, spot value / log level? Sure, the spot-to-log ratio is 17.4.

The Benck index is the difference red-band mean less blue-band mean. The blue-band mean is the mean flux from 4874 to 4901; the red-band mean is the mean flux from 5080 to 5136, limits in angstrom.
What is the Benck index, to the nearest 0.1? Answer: -1.4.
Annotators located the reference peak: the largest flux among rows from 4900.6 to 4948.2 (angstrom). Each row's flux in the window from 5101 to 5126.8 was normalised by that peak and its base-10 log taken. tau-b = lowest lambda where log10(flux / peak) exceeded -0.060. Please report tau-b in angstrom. 5113.87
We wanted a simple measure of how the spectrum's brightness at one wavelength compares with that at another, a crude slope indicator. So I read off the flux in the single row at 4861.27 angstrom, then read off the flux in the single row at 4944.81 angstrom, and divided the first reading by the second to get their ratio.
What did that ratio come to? 0.89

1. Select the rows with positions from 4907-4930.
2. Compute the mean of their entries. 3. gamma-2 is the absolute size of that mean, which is 26.6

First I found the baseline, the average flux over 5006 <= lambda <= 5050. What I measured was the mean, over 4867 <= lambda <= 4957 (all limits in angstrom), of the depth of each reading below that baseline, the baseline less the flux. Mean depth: -1.7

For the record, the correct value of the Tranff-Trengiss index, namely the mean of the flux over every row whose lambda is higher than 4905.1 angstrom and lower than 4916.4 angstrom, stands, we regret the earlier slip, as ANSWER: 26.9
